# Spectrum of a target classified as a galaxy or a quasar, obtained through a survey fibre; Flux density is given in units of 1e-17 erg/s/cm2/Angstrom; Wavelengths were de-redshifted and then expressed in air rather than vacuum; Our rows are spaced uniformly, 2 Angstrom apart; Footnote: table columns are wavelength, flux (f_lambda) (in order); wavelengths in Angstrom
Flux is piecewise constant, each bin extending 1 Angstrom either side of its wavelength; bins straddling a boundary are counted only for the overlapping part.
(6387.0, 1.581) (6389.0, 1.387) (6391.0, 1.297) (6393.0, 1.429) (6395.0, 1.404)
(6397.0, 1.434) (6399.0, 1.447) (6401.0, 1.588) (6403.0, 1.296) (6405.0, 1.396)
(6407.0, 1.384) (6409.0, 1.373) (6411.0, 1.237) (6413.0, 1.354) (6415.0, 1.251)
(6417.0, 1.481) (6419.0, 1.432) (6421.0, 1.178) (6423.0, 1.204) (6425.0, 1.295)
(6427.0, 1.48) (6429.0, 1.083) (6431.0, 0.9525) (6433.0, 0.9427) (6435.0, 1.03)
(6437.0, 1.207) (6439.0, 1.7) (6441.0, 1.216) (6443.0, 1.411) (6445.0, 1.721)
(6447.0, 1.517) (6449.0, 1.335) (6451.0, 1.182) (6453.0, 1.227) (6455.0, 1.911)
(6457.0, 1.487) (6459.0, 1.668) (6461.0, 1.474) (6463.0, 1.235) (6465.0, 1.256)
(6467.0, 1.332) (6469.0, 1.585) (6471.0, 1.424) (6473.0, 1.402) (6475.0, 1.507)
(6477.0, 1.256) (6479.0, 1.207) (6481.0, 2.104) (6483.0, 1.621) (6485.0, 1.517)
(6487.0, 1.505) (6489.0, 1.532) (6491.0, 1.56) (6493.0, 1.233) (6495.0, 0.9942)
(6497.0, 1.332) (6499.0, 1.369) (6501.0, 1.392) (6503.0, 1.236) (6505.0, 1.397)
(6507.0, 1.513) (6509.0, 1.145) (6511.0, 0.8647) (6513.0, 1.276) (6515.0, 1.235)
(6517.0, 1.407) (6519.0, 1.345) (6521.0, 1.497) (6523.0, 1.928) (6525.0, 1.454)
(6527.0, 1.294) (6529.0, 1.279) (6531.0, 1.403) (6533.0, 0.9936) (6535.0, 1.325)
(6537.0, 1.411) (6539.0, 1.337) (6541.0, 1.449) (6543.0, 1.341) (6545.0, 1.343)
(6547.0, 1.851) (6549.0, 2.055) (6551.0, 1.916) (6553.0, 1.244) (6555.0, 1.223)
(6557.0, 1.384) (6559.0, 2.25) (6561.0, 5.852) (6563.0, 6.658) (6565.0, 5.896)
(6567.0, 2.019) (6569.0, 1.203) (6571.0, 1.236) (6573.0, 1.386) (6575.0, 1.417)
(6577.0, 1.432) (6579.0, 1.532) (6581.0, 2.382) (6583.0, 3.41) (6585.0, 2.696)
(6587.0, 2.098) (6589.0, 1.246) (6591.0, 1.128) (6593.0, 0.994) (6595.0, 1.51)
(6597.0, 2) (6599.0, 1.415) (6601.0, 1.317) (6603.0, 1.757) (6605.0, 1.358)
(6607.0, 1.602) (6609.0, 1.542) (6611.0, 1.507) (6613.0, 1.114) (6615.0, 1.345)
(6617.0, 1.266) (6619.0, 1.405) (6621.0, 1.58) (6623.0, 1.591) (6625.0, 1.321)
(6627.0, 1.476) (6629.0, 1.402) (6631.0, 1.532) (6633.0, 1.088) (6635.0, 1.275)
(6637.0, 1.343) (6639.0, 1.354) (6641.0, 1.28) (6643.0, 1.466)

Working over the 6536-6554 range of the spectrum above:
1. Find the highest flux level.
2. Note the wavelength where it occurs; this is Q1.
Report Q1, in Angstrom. 6549.0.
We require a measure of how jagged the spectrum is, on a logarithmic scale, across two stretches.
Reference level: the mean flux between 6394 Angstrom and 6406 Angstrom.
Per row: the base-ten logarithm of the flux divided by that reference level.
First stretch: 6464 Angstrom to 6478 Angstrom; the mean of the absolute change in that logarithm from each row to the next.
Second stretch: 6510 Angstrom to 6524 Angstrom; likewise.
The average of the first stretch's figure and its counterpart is 0.057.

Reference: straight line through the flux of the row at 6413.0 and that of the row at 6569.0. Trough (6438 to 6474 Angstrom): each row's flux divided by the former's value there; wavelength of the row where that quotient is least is 6451.0 Angstrom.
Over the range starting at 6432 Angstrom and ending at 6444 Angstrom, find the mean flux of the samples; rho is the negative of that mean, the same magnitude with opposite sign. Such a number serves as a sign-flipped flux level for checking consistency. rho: -1.25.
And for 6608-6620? -1.36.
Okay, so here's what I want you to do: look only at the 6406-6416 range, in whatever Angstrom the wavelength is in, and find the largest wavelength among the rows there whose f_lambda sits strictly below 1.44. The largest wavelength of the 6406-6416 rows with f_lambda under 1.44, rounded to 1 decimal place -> 6415.0 Angstrom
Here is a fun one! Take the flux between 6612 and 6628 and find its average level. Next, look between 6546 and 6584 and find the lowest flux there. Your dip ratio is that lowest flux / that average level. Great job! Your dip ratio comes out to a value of 0.87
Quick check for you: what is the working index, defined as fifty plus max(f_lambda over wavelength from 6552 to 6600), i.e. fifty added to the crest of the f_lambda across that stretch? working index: 56.7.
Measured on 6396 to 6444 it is 51.7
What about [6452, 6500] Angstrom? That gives 52.1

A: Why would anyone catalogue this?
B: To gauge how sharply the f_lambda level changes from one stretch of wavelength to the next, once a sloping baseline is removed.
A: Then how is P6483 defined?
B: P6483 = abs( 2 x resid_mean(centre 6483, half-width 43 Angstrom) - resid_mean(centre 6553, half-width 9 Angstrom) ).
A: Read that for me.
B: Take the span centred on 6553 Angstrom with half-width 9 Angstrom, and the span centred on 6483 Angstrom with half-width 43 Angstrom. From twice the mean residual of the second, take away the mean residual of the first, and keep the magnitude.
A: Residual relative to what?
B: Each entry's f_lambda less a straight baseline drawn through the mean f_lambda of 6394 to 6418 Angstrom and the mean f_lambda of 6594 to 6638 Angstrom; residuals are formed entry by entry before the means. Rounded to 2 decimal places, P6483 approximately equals 0.68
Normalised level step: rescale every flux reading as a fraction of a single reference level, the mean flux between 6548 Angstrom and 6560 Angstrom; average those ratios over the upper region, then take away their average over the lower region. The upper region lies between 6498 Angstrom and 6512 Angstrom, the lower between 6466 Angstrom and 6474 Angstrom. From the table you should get -0.10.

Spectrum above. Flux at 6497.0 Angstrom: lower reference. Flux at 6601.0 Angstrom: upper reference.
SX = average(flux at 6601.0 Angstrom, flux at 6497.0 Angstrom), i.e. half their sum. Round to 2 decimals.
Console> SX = 1.32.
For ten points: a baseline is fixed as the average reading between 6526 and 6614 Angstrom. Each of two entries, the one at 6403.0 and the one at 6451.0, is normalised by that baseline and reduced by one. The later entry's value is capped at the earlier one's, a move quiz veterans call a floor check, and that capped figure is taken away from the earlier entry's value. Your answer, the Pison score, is 0.061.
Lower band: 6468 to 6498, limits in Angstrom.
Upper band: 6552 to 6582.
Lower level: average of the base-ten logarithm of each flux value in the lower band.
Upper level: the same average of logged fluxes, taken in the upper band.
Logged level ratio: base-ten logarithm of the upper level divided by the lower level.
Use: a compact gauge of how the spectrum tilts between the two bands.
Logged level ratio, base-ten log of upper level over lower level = 0.29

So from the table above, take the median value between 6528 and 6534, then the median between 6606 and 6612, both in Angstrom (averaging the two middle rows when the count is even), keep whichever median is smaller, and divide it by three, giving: 0.426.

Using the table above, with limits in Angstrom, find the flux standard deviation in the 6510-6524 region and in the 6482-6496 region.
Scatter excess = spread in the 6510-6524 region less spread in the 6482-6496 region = 0.09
